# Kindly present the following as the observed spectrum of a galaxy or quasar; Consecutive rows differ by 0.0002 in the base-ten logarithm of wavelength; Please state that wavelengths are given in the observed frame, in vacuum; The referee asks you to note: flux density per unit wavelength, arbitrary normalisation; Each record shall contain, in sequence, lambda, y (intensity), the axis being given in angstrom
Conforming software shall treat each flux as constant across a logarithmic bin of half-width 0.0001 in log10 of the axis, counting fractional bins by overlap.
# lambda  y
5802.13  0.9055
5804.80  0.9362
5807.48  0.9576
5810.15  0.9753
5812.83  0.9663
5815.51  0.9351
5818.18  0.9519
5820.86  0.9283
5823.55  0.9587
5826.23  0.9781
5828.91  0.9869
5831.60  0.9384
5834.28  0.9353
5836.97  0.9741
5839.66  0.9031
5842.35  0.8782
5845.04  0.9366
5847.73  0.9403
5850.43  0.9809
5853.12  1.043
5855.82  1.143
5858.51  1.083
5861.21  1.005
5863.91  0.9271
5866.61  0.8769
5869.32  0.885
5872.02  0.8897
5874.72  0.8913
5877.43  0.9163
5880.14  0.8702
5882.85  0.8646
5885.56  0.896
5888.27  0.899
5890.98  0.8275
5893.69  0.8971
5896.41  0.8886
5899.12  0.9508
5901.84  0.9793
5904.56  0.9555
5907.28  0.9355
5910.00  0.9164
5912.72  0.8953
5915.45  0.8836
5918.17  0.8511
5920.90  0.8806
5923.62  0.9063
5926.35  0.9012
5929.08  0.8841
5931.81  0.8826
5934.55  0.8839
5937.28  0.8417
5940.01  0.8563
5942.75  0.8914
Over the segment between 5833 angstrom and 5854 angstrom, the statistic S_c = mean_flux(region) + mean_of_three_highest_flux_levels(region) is 1.95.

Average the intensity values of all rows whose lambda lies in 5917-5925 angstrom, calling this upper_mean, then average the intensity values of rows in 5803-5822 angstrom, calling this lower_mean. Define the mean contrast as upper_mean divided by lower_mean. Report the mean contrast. 0.93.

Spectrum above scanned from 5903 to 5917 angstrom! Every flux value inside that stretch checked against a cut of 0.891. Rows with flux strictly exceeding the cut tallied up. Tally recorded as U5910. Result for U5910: 4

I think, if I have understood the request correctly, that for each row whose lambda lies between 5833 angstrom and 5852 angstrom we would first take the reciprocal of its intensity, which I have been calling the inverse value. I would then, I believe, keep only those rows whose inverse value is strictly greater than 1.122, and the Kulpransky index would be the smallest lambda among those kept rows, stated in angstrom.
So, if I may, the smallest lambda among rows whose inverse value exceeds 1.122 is 5842.35 angstrom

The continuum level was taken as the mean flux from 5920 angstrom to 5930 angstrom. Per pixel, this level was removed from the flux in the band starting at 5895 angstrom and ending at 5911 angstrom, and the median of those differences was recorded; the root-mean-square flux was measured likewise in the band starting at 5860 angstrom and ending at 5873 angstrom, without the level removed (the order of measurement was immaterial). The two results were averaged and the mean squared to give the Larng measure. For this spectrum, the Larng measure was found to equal 0.234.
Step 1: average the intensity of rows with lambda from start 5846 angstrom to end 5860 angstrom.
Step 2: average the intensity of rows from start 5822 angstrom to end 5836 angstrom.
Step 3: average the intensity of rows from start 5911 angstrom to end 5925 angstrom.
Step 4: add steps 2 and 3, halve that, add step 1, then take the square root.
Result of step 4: 1.40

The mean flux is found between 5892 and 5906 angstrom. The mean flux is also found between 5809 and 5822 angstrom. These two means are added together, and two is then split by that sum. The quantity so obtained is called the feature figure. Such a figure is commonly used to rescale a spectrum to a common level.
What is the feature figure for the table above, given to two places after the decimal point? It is 1.06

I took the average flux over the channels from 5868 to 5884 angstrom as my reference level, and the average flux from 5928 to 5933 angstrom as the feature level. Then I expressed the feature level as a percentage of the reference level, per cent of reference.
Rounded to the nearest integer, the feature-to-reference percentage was 100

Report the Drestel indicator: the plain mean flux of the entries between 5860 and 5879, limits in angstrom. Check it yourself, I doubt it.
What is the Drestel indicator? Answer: 0.91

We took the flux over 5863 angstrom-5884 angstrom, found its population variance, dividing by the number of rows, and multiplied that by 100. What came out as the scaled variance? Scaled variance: 0.041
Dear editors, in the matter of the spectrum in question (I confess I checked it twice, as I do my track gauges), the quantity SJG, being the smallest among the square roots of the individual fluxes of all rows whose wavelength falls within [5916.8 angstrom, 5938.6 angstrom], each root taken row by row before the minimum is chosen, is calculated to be 0.92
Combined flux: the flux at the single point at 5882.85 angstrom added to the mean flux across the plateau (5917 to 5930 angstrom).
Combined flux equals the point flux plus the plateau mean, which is 1.75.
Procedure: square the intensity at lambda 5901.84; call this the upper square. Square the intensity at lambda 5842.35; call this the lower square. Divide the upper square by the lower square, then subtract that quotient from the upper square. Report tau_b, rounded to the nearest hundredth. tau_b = -0.28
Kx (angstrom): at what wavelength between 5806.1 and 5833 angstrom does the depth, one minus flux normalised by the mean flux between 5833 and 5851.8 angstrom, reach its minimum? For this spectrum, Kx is 5828.91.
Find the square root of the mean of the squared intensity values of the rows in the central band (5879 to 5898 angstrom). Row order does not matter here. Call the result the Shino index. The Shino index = 0.88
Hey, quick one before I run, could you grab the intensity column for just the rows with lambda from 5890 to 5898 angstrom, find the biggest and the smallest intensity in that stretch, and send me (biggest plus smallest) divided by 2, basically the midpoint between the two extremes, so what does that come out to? 0.862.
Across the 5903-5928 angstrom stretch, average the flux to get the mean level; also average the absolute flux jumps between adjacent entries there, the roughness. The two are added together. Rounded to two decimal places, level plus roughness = 0.92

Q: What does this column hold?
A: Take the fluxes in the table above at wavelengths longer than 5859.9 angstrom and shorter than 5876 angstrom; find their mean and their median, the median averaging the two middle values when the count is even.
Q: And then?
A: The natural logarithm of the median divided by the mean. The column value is -0.024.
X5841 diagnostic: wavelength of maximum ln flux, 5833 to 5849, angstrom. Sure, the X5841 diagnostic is 5836.97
